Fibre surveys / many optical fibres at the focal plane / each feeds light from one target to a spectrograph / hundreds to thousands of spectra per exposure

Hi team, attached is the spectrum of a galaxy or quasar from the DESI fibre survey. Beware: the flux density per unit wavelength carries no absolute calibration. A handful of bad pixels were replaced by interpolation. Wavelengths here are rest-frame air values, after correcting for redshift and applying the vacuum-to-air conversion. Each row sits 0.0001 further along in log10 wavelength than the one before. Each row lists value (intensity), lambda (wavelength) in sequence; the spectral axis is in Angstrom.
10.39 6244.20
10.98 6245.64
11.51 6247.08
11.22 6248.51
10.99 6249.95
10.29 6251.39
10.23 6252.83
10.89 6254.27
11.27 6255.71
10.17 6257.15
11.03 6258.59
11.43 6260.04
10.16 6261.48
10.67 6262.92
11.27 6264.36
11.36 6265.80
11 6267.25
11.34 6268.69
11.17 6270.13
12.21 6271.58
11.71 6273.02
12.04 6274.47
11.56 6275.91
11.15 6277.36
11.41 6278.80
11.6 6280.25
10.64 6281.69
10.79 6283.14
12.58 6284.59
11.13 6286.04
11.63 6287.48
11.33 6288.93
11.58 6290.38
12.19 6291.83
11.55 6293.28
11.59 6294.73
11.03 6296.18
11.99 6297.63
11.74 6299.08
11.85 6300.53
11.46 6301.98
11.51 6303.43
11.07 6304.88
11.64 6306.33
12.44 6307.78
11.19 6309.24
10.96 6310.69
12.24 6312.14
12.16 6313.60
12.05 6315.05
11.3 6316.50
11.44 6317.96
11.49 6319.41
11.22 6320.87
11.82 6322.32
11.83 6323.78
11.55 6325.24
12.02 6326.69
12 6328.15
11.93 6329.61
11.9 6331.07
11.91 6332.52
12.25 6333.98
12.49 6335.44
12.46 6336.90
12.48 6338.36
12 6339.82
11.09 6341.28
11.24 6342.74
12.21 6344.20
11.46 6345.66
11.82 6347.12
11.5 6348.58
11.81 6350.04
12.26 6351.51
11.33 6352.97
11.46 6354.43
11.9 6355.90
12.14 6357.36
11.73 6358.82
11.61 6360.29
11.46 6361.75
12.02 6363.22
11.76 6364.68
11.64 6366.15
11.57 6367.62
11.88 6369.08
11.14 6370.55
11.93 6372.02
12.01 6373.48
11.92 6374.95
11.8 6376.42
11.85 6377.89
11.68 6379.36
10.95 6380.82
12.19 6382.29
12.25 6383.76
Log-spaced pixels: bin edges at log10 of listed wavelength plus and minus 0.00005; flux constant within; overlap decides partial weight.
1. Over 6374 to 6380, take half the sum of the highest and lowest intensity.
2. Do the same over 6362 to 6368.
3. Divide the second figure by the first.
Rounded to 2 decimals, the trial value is 1.00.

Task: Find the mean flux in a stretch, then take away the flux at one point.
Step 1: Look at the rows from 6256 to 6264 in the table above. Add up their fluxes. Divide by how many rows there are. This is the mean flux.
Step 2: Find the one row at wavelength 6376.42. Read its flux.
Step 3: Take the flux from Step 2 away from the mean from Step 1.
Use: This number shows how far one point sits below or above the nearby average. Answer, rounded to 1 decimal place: -1.1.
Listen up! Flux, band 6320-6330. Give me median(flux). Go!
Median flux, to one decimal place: 11.8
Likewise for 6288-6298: 11.6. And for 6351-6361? 11.7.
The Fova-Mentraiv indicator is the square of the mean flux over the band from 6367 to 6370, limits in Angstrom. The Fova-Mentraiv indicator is 137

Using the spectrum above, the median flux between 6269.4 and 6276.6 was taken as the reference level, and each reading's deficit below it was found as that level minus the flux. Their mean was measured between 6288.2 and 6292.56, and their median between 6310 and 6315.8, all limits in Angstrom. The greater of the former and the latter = 0.01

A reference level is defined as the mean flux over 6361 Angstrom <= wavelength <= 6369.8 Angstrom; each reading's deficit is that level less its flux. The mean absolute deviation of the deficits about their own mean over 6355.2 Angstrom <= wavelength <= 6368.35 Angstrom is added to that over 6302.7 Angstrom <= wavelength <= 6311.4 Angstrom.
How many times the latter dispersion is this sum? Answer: 1.44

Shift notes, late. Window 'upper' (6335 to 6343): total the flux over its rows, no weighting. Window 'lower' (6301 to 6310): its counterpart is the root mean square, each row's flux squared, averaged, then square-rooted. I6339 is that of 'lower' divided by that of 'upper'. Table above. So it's 0.161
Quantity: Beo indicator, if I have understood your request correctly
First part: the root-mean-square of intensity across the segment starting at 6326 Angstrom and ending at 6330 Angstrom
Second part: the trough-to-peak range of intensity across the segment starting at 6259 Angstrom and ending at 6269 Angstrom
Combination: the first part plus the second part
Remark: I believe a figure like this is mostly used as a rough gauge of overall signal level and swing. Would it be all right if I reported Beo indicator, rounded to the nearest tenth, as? 13.3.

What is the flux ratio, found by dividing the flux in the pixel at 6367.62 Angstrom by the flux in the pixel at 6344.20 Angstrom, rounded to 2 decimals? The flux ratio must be 0.95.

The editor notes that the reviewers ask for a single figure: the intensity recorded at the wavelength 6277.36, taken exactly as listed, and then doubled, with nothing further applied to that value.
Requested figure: 22.3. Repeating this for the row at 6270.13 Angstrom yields 22.3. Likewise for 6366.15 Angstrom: 23.3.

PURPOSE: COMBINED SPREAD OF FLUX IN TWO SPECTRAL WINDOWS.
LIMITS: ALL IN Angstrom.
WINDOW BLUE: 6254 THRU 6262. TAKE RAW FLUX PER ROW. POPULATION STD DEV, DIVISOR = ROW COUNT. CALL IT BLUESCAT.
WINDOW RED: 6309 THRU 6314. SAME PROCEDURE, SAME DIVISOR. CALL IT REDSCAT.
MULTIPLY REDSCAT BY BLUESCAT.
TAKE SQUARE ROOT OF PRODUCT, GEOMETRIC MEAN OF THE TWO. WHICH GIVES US 0.53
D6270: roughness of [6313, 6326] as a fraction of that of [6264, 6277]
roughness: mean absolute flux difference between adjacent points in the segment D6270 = 0.67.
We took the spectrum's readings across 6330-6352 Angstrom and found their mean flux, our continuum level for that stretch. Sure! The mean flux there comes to 11.9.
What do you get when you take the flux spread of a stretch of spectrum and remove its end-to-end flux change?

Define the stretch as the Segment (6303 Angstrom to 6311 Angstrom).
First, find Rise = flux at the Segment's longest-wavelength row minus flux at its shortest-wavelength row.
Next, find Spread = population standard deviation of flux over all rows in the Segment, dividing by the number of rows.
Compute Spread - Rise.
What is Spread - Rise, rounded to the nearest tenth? 1.0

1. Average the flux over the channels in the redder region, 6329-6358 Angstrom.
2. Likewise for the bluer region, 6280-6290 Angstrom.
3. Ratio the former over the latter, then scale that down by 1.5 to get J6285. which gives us 0.696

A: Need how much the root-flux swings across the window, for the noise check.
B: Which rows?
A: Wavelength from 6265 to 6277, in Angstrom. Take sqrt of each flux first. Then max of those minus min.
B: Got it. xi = 0.18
